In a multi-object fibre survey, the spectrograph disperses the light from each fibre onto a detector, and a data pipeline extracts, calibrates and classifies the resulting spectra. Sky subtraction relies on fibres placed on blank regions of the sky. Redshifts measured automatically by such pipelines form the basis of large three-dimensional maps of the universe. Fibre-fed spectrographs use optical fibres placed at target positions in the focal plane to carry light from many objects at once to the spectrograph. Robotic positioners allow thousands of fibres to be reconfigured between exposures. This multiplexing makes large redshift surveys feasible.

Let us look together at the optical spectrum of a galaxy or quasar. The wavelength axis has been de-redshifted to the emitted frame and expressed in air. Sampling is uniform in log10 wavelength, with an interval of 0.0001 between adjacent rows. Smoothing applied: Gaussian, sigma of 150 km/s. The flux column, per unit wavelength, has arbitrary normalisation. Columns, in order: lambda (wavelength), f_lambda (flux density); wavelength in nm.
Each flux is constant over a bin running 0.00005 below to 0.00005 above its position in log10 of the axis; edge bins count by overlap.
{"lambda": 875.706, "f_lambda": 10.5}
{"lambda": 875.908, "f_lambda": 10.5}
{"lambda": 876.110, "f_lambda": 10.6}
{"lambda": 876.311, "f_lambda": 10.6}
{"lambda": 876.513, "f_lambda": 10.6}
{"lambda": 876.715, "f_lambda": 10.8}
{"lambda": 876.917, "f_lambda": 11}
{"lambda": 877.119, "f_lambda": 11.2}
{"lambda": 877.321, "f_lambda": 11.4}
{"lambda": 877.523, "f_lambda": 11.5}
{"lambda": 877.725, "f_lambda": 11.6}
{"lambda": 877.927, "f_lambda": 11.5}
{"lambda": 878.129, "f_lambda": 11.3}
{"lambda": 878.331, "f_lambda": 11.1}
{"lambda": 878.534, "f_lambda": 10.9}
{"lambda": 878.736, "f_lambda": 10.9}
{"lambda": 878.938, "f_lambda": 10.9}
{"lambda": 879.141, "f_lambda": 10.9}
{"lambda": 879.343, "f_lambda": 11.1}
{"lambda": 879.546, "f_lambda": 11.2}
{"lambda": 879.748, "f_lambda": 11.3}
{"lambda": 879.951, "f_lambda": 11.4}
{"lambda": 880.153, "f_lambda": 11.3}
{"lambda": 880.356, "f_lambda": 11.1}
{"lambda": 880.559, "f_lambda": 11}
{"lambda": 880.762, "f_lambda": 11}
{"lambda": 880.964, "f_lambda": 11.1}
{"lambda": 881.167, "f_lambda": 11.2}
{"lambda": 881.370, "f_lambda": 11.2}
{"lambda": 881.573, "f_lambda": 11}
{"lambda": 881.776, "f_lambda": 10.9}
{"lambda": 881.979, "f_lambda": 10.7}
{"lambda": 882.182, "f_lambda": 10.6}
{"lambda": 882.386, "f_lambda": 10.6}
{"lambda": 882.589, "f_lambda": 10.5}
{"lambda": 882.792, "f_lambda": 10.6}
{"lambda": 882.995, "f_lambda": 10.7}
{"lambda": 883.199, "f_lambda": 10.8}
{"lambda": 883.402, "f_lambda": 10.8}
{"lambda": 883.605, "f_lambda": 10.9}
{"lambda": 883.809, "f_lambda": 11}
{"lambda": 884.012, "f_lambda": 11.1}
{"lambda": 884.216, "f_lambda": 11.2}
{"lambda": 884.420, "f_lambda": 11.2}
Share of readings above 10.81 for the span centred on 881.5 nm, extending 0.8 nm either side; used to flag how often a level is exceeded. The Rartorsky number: 0.75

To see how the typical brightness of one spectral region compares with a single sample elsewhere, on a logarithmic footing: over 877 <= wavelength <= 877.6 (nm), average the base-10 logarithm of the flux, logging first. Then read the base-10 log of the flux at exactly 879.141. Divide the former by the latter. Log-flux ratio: 1.02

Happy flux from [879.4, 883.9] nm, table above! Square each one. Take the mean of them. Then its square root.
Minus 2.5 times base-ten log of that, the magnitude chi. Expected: -2.60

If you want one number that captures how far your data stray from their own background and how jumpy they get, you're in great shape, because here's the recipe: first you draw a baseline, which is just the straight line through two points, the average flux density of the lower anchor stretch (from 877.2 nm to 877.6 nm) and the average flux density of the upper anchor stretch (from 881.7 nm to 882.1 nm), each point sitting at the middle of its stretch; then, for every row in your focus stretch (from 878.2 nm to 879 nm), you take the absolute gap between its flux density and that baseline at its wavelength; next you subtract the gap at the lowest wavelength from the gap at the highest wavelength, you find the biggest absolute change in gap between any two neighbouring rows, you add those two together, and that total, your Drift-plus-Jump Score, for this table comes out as 0.28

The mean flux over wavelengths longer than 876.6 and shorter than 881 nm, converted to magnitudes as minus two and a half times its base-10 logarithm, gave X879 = -2.62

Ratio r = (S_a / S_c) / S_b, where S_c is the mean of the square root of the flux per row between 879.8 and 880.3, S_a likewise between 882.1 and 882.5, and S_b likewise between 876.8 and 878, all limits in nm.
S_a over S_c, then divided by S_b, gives 0.287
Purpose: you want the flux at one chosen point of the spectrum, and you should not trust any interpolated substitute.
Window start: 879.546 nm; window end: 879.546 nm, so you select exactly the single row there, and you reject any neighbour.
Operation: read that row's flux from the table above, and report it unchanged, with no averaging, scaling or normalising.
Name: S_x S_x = 11.2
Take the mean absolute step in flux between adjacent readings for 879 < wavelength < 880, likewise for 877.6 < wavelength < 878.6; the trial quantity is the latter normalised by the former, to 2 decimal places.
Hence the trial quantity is 1.40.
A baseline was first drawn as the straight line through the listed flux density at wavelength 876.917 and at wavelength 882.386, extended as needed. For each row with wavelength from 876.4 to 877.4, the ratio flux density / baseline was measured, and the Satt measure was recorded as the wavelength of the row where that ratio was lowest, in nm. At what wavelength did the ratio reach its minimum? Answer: 876.513 nm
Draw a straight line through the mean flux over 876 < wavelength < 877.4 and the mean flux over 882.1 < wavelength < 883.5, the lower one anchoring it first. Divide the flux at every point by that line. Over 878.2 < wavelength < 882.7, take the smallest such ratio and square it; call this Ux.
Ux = 0.97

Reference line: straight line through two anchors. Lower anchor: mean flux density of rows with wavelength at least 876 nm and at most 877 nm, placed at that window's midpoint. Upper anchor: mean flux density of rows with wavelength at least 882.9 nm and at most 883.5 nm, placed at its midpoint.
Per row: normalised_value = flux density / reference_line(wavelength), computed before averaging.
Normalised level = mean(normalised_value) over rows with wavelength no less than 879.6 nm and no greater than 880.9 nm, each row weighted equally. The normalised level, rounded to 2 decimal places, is 1.04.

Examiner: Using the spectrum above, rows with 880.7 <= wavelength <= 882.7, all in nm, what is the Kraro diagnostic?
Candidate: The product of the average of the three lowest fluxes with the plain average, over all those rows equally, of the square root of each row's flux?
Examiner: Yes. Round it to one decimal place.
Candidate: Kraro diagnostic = 34.9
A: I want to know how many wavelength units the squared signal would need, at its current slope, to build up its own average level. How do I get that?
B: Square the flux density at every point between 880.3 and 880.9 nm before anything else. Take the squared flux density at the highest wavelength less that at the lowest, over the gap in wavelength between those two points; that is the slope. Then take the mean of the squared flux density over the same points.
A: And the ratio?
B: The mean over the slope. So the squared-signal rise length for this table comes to -22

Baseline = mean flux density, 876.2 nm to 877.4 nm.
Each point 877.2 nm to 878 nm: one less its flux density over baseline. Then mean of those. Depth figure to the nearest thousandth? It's -0.052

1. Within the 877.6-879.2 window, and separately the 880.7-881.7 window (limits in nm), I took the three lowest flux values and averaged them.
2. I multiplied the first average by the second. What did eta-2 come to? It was 120.3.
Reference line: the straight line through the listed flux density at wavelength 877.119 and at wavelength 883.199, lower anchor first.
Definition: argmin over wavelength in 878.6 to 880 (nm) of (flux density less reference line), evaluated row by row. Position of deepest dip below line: 878.736 nm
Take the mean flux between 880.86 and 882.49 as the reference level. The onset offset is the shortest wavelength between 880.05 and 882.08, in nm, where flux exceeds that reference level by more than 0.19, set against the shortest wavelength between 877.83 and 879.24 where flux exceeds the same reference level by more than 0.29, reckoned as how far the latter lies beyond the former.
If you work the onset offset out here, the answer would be -2.23 nm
